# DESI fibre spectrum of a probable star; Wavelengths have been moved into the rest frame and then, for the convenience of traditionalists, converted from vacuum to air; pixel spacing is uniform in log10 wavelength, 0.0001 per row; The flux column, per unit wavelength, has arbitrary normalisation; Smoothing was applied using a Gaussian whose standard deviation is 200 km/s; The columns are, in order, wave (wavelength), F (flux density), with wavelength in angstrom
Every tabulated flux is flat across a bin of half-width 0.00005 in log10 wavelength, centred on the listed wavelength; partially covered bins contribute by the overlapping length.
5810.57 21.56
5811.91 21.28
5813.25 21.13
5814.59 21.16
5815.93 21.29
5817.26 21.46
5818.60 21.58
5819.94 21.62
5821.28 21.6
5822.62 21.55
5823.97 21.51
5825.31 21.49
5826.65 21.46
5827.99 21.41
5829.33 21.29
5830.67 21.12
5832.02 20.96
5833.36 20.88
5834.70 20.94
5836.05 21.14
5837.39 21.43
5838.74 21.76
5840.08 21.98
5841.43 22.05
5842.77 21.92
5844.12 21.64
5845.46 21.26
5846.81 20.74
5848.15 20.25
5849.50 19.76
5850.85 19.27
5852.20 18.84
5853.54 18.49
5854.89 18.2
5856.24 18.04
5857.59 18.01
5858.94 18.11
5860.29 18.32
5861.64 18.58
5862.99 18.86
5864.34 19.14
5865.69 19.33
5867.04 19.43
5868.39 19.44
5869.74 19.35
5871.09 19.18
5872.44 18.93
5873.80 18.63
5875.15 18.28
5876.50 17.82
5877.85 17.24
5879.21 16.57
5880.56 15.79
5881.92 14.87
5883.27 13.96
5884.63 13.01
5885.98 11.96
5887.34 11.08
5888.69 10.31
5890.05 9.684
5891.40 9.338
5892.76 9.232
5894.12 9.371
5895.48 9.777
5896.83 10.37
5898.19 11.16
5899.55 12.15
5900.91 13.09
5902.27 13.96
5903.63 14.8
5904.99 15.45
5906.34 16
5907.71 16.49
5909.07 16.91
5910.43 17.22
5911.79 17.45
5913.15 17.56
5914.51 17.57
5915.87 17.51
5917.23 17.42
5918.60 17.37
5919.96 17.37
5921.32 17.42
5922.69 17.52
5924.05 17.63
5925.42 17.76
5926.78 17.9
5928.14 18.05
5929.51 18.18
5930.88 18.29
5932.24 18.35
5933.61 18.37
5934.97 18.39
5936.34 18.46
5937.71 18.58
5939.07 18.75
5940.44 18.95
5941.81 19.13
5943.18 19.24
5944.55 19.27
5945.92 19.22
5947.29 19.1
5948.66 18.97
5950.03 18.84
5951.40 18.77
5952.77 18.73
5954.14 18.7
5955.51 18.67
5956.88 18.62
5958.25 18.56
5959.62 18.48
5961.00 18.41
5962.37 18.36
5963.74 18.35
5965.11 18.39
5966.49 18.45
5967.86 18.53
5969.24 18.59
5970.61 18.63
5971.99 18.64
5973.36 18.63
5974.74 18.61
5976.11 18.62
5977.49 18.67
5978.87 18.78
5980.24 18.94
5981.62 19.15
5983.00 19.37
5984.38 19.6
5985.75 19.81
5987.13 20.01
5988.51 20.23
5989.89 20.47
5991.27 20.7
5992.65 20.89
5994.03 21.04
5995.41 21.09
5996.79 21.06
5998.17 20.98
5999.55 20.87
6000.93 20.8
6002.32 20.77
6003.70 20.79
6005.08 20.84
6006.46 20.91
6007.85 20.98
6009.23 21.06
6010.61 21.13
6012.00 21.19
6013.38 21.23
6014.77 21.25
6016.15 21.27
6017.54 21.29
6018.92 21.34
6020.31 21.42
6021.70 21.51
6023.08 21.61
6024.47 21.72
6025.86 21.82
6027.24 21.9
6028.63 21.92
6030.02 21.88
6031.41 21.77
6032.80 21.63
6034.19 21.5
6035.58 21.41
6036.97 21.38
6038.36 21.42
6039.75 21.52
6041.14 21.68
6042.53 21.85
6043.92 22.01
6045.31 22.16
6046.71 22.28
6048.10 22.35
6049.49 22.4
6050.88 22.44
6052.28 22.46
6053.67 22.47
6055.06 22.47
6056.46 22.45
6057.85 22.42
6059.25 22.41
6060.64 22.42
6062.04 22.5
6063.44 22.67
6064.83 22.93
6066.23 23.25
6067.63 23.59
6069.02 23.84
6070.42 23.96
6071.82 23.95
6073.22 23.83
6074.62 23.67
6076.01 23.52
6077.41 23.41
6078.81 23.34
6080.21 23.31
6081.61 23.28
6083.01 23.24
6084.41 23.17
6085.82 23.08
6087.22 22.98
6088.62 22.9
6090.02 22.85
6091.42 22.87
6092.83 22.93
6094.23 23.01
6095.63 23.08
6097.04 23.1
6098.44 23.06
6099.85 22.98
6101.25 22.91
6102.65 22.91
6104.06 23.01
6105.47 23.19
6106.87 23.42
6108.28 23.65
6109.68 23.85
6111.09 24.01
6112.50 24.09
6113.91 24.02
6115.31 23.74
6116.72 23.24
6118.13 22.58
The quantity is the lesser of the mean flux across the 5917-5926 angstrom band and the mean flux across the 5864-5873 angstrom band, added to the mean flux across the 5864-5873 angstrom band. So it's 36.8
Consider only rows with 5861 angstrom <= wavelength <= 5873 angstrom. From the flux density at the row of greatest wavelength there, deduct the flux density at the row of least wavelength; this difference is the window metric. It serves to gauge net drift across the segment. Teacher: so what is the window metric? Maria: 0.35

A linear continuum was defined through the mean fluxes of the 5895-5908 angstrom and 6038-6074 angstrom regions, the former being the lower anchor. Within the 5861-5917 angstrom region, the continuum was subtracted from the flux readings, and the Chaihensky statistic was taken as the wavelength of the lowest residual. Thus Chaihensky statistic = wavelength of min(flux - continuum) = 5892.76 angstrom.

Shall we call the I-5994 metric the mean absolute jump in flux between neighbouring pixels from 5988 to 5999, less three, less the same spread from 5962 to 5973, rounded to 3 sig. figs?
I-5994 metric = -2.90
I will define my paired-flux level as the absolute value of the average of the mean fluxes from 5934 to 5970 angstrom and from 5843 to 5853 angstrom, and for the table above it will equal 19.5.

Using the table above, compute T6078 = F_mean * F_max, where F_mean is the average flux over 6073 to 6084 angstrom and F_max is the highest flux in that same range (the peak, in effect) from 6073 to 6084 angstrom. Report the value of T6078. 559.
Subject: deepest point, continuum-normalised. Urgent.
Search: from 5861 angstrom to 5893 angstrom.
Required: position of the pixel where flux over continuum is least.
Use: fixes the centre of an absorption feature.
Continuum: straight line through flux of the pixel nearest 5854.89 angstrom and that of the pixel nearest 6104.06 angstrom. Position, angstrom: 5892.76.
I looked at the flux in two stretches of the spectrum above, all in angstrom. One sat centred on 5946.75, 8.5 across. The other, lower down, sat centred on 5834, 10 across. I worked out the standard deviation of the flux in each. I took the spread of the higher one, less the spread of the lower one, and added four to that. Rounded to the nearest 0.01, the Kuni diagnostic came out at 3.88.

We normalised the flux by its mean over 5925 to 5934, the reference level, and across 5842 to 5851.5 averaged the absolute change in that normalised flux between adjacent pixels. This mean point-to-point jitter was 0.0244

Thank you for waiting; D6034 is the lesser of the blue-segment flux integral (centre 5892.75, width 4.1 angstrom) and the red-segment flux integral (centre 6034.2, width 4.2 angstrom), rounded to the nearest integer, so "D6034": 38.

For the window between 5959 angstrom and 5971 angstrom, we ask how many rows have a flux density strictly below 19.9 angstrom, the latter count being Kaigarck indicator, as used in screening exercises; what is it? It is 9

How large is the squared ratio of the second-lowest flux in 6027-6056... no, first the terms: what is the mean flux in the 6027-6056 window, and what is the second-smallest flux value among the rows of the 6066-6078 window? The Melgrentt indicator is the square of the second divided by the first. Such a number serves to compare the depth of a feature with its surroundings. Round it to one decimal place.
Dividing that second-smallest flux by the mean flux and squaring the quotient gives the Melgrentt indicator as 1.1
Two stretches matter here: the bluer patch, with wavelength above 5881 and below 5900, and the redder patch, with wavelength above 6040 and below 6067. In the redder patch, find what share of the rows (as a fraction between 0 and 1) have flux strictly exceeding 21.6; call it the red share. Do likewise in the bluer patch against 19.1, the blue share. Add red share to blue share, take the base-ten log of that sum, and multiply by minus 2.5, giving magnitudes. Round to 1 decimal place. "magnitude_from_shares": 0.0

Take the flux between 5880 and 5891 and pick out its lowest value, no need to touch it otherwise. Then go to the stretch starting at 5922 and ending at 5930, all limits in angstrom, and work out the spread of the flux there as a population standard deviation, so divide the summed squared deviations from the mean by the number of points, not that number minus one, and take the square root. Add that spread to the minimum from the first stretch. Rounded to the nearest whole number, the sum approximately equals 10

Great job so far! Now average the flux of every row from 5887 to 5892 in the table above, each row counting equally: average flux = 10.1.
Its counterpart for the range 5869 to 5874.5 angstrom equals 19.0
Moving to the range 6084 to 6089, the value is 23.0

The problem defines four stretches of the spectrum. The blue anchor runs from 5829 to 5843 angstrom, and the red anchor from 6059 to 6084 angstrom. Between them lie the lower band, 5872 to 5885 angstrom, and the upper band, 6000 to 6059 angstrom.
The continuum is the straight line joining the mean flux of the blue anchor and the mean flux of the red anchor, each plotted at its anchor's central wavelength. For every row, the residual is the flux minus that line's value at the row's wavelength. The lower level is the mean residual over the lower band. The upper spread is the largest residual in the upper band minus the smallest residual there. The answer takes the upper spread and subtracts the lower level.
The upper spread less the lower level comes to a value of 6.5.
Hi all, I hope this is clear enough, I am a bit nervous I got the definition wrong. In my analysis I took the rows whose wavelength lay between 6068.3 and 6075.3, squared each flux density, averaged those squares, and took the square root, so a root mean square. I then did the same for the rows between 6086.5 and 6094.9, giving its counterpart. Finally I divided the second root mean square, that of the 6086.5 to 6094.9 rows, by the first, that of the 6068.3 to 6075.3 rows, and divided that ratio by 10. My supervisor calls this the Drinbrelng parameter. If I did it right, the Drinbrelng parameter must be 0.096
